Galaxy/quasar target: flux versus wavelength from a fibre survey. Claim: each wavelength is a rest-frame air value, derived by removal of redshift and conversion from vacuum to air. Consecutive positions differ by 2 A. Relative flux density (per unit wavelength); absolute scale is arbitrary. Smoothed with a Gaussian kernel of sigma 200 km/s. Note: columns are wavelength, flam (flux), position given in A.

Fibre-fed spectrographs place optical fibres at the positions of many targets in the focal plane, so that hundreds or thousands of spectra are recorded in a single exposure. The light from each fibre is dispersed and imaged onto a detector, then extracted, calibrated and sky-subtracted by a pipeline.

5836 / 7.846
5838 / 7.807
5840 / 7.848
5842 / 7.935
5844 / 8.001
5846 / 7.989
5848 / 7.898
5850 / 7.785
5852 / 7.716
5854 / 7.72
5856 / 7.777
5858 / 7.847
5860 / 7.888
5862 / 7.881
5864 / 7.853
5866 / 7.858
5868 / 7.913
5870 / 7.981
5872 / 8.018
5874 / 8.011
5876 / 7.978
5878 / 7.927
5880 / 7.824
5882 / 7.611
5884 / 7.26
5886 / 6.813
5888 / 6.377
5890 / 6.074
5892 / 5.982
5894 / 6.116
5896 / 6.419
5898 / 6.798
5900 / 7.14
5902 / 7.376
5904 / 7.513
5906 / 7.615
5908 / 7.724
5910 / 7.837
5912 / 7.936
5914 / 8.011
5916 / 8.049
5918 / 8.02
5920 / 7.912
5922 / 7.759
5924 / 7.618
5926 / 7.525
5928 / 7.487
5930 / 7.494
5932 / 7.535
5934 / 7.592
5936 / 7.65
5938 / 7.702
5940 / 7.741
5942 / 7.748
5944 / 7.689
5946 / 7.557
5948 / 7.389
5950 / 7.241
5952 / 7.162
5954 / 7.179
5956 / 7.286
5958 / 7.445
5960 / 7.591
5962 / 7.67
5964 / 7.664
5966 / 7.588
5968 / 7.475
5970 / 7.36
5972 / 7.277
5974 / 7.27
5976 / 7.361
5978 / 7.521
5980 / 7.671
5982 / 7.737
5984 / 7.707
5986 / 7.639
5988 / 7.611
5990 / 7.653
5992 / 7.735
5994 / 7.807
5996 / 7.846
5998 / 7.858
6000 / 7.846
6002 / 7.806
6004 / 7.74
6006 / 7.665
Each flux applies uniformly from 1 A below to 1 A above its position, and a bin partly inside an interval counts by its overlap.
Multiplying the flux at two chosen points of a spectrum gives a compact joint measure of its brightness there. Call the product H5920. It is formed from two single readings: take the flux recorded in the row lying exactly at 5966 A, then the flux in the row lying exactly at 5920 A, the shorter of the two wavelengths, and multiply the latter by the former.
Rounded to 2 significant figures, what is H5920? 60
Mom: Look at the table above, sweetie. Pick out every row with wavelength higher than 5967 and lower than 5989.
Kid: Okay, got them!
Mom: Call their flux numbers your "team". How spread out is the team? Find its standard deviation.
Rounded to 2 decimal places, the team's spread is 0.17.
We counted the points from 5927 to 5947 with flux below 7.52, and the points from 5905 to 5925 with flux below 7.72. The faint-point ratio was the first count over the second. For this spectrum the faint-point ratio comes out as 1.0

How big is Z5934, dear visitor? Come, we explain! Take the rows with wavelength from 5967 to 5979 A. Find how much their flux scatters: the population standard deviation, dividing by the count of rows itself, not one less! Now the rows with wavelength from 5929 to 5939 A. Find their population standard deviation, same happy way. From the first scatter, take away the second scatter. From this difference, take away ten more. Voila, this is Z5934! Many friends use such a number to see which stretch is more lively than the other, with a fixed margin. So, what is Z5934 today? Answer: -9.98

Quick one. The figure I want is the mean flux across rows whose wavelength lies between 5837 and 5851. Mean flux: 7.9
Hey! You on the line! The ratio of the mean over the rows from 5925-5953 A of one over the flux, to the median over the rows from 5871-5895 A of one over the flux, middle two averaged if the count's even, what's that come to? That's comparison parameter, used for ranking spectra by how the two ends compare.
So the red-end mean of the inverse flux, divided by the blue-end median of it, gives 0.987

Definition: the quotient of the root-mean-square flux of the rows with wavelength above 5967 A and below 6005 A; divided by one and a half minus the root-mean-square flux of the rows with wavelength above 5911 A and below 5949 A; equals -1.23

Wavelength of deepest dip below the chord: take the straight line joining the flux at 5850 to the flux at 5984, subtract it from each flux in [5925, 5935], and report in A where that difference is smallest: 5928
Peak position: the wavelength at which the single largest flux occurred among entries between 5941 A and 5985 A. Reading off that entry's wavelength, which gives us 5942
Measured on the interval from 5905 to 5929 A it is 5916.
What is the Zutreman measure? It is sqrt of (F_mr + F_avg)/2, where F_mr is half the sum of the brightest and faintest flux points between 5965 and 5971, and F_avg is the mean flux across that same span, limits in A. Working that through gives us 2.73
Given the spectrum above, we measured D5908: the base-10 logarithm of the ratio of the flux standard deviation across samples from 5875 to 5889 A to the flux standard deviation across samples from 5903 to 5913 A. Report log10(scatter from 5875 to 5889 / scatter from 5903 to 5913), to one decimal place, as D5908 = 0.6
